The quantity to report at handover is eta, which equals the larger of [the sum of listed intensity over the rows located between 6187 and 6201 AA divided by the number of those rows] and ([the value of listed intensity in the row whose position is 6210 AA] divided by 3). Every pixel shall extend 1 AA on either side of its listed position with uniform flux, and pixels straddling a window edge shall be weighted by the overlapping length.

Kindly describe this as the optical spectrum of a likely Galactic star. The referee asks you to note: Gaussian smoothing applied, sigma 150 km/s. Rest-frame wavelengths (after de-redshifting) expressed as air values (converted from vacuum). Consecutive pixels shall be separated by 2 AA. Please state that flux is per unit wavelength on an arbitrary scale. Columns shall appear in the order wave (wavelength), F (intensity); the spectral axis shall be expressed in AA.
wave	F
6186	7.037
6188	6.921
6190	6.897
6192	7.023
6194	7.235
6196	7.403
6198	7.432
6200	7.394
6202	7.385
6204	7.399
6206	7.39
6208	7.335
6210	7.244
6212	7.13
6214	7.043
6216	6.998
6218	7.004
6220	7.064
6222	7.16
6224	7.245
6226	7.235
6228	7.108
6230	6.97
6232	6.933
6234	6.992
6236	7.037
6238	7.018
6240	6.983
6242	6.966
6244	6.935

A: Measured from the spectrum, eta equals 7.19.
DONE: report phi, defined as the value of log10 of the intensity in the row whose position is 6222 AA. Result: 0.8549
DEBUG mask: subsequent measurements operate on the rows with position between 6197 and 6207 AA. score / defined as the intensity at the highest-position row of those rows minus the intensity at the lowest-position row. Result -0.04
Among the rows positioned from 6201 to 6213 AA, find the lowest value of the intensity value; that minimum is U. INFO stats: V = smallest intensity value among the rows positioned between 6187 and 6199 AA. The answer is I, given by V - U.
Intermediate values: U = 7.13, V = 6.897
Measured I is -0.2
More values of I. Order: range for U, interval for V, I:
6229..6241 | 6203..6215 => 0.1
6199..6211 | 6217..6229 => -0.2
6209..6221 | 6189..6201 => -0.1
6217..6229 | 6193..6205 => 0.2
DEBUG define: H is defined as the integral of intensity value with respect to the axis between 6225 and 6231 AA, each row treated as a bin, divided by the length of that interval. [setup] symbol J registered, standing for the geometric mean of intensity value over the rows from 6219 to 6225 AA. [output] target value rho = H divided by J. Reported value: 0.99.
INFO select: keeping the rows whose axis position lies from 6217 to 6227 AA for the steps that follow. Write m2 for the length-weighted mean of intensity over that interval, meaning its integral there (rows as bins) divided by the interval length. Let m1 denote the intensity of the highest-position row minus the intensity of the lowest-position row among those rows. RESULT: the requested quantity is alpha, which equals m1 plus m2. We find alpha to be 7.37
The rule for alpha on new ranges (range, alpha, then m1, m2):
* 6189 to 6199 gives 7.73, 0.5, 7.20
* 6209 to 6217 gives 6.86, -0.2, 7.10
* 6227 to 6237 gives 6.94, -0.1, 7.01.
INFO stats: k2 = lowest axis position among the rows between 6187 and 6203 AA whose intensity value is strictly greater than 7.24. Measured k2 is 6196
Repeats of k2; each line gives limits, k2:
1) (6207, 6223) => 6208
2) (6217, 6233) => 6224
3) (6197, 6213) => 6198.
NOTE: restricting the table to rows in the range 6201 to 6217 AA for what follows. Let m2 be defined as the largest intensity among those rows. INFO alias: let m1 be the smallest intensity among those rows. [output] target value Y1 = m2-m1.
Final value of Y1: 0.40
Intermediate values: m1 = 6.998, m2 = 7.399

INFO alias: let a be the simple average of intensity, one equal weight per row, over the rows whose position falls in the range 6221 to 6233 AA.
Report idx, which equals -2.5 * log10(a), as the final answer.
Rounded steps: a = 7.11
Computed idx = -2.13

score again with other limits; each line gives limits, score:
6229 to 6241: 0.01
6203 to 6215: -0.36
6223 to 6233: -0.31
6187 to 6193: 0.10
